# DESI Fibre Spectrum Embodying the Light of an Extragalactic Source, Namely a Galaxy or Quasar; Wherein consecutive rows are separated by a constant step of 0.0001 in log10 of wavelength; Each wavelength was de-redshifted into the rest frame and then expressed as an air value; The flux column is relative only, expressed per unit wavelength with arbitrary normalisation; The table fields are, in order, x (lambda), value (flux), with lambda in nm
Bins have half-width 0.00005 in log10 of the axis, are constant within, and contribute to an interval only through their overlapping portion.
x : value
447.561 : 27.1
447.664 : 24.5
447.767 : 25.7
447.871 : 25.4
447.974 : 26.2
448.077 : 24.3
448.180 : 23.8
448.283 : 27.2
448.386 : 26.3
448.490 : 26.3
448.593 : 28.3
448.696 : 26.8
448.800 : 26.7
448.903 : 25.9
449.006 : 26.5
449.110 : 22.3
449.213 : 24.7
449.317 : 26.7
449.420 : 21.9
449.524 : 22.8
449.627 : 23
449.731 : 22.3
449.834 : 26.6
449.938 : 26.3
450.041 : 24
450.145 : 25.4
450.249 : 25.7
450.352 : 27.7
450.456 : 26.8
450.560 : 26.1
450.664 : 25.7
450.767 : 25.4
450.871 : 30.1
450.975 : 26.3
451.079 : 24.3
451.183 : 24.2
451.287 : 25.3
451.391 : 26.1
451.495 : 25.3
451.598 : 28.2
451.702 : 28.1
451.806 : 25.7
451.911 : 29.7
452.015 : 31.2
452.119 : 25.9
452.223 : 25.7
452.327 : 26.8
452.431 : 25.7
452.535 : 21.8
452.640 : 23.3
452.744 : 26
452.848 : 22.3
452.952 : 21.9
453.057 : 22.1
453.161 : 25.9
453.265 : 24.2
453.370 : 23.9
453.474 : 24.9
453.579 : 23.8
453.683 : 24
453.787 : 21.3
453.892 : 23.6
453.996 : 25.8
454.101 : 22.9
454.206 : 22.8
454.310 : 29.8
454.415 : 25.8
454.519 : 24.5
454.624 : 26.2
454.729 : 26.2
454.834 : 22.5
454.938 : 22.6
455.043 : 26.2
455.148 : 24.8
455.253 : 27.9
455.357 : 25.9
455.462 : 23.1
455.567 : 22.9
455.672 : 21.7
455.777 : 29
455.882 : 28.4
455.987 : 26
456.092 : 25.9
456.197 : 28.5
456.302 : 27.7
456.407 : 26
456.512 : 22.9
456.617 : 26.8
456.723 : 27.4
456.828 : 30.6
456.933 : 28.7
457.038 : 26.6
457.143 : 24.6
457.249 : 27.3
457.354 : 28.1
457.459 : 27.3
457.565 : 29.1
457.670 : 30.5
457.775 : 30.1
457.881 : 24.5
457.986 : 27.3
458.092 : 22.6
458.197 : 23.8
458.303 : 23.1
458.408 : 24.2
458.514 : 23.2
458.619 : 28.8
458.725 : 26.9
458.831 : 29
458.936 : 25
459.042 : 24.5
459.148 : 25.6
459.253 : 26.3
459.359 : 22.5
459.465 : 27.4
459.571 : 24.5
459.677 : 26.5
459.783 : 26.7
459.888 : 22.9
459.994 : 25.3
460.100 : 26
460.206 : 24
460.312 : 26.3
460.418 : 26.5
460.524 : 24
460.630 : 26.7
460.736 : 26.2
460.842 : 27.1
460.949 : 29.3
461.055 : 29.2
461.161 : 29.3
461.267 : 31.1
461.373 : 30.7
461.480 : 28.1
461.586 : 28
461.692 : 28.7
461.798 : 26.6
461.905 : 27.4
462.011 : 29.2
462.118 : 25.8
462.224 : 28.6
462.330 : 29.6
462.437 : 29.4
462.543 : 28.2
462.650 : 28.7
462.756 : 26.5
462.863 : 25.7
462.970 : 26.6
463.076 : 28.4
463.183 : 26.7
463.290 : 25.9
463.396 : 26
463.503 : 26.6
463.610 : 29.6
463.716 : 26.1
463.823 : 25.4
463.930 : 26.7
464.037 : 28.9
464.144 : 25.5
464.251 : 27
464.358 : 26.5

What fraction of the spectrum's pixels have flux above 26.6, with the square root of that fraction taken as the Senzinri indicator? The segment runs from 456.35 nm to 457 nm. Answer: 0.8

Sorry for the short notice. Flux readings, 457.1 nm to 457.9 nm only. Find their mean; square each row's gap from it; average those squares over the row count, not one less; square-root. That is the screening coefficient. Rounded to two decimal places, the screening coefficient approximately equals 2.12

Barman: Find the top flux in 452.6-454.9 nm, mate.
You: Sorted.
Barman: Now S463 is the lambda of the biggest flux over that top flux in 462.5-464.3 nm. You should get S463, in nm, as 463.610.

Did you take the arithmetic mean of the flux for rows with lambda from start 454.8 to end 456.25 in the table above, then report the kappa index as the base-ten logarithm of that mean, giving 1.405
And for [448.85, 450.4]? 1.394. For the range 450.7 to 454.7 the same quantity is 1.403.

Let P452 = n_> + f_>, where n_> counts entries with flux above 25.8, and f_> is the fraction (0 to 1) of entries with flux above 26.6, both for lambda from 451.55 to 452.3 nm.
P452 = 6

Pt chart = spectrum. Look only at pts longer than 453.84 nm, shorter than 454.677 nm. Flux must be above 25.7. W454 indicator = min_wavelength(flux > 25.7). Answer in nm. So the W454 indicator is 453.996 nm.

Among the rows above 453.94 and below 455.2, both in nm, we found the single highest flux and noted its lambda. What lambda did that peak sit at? 454.310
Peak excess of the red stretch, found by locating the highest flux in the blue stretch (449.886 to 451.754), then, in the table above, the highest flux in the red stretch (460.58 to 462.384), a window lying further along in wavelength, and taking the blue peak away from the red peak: 1.0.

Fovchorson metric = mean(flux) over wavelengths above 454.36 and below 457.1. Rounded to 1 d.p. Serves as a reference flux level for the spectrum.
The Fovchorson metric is 26.0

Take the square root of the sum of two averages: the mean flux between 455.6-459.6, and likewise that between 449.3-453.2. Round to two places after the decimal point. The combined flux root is 7.20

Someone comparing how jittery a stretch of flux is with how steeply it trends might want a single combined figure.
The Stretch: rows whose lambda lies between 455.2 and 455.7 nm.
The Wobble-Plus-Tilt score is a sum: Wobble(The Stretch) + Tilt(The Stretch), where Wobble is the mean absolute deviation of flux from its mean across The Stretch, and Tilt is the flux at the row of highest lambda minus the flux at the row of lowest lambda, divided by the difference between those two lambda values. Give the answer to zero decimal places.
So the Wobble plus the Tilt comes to -13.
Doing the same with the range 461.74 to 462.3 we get 6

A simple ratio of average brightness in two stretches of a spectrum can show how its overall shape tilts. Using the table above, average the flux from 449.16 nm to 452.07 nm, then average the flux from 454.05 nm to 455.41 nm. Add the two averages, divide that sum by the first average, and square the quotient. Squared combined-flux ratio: 3.90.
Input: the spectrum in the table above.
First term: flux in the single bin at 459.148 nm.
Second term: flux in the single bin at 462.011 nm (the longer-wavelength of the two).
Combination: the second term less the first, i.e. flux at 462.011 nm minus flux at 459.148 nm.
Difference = 3.6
